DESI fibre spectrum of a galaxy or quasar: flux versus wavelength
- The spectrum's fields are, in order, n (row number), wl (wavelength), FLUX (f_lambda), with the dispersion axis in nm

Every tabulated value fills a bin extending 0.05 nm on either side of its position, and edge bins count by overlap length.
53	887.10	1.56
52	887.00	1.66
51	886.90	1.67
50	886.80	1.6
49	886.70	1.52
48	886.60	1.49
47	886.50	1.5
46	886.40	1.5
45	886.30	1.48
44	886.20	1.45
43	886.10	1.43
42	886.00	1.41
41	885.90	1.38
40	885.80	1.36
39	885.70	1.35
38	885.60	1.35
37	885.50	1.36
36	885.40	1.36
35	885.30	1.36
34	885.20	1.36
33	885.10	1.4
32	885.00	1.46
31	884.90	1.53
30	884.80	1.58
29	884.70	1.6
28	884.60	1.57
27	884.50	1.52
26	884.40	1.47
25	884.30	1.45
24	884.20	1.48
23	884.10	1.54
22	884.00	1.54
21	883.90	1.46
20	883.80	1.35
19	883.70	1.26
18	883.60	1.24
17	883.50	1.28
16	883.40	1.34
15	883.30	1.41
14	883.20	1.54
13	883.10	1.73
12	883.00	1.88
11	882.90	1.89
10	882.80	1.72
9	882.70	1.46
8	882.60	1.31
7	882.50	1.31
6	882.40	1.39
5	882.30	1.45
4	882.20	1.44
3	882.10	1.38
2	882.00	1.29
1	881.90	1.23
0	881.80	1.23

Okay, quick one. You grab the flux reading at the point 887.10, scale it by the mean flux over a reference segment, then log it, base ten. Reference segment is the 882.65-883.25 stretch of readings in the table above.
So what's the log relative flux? -0.038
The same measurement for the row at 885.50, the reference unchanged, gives -0.098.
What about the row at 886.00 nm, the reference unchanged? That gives -0.082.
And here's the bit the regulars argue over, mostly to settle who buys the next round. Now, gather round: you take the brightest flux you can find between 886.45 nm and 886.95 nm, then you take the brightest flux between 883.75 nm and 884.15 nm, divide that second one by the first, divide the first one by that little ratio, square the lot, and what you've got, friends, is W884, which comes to 3.3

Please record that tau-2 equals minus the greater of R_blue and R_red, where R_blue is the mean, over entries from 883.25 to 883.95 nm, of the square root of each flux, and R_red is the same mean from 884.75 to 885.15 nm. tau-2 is -1.22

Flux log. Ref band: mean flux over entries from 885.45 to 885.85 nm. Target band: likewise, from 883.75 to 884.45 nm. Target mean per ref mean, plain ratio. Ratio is 1.08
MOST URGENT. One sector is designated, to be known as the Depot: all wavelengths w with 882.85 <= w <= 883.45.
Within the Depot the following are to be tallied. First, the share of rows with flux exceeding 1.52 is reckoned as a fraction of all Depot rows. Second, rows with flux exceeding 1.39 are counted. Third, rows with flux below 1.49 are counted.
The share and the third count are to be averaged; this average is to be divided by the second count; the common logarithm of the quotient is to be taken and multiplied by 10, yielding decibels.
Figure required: -6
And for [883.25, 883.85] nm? 5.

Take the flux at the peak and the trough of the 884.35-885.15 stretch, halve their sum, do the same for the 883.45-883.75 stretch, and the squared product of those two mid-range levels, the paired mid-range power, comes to 3.6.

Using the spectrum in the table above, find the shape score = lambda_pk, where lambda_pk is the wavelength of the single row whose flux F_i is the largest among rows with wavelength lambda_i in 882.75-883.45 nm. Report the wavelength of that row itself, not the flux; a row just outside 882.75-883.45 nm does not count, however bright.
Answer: 882.90 nm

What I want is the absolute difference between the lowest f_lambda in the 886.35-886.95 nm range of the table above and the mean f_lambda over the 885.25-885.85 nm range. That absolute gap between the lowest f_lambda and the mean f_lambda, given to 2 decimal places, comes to 0.13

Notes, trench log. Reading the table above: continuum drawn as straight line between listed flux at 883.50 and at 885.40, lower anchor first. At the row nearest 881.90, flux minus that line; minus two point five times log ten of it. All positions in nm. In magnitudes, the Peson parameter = 4.4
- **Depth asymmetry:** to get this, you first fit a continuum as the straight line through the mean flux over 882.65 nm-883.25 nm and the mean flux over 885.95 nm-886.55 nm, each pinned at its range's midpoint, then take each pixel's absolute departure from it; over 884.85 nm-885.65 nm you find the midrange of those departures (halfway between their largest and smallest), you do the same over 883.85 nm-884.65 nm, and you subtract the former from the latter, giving -0.01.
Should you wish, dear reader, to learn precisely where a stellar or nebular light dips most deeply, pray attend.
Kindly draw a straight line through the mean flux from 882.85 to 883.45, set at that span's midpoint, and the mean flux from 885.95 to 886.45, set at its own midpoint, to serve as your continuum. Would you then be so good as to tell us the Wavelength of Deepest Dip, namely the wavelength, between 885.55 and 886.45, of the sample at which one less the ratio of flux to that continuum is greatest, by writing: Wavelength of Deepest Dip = 885.60 nm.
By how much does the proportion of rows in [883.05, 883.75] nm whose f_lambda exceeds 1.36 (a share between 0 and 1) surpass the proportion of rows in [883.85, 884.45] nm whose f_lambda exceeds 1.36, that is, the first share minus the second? -0.6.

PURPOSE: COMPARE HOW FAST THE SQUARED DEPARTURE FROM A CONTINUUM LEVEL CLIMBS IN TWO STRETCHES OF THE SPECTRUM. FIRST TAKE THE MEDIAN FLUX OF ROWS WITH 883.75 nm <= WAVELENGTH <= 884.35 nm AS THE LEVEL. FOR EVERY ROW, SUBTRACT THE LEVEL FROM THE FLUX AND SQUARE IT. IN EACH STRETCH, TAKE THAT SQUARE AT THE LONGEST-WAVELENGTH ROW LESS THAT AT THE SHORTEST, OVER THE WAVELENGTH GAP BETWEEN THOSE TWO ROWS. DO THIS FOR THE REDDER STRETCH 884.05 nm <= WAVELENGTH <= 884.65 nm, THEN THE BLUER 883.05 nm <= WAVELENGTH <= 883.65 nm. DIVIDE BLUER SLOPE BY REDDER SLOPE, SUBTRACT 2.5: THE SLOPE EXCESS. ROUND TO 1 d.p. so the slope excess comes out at -5.4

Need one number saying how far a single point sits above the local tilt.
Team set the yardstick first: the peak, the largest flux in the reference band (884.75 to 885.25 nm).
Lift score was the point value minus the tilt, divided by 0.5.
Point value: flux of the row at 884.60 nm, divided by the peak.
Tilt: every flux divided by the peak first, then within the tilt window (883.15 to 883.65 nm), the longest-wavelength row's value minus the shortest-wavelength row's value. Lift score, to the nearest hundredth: 2.37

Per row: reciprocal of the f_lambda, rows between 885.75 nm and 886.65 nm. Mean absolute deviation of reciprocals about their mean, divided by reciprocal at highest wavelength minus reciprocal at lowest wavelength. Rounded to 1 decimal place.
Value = -0.3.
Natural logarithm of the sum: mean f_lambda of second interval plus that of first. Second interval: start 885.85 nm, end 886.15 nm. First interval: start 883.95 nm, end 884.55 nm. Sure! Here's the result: 1.07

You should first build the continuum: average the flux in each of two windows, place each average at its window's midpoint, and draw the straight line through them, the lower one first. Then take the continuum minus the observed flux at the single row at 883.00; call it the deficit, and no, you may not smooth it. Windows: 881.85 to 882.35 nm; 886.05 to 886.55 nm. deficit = -0.50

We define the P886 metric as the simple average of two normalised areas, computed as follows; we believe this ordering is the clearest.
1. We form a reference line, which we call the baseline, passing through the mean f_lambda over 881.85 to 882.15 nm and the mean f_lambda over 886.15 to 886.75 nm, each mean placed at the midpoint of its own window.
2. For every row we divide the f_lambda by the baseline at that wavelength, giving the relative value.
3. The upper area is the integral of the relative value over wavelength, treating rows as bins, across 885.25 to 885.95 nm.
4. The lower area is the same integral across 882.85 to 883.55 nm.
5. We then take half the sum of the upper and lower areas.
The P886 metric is 0.74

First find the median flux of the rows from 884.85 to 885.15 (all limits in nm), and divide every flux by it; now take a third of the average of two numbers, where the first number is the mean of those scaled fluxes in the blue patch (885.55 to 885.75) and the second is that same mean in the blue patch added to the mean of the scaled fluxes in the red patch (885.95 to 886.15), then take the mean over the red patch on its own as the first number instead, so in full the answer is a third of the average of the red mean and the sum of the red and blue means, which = 0.478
